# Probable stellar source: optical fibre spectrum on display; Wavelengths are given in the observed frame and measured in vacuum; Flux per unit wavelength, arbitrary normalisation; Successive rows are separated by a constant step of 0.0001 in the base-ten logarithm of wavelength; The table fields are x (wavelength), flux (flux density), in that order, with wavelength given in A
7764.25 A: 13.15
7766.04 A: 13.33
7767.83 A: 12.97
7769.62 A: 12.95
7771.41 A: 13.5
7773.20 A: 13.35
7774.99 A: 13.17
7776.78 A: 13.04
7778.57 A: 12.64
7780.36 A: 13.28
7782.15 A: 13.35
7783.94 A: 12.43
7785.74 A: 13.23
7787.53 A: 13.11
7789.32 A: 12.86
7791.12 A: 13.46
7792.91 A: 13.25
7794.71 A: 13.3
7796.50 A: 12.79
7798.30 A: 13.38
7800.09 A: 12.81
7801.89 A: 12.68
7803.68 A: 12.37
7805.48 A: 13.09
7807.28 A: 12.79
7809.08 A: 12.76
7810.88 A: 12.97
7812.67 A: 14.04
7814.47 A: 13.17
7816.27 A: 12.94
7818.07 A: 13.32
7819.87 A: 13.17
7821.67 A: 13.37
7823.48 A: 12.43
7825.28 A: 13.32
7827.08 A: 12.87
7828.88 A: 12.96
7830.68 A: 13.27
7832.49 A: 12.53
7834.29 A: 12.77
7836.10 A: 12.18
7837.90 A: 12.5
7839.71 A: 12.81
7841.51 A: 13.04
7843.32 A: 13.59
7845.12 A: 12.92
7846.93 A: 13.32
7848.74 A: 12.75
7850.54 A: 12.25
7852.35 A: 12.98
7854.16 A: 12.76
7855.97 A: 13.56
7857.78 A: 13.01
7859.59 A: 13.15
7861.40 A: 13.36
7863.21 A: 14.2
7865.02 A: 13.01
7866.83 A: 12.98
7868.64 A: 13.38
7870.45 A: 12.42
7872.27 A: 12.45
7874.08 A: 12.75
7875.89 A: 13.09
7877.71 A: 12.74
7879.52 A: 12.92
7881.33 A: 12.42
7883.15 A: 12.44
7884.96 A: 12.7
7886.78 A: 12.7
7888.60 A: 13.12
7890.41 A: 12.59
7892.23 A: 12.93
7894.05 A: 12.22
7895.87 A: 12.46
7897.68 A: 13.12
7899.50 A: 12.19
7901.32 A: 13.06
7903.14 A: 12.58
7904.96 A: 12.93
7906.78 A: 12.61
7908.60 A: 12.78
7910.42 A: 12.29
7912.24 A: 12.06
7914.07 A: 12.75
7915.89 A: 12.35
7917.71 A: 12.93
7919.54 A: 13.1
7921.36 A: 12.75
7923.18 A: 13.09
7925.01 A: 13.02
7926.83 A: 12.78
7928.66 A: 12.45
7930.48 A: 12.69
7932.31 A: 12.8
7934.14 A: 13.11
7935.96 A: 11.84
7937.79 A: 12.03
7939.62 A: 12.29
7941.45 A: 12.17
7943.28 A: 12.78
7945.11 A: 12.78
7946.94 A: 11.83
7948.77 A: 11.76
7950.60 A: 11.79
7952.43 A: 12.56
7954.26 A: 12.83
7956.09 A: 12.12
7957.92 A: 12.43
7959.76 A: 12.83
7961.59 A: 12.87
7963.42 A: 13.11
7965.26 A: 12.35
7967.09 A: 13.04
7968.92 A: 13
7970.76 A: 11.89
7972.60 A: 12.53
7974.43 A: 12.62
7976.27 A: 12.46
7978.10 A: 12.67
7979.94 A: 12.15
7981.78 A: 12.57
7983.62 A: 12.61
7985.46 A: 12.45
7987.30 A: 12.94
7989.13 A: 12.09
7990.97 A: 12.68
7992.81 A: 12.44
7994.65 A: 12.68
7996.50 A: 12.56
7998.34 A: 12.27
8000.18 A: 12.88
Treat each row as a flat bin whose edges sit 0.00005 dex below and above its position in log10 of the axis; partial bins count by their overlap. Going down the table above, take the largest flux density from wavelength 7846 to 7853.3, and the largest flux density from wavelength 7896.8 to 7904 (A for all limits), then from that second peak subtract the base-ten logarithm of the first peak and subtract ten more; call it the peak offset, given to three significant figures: 2.00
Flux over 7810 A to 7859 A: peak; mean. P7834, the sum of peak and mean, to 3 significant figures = 27.0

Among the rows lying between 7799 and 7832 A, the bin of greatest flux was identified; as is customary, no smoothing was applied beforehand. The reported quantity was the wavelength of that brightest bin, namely 7812.67 A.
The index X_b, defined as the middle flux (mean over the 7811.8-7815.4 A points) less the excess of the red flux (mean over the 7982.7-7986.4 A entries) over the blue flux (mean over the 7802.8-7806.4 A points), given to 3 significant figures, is 13.8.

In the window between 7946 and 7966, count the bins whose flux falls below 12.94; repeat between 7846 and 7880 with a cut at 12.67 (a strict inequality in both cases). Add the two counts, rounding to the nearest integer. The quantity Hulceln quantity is 13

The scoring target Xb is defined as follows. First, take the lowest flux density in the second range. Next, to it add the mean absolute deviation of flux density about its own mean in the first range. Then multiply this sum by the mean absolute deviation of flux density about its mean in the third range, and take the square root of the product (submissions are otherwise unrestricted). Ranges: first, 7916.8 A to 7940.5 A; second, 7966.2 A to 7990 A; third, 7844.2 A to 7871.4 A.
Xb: 2.04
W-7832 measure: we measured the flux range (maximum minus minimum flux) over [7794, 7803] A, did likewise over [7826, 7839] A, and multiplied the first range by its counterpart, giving 0.76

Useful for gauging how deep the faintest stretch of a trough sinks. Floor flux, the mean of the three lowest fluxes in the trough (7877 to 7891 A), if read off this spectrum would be 12.48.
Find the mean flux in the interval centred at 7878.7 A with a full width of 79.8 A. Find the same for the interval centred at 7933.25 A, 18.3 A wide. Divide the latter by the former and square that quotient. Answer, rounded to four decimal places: 0.9514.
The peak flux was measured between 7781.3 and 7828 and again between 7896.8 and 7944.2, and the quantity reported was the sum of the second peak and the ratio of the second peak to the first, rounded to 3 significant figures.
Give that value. 14.1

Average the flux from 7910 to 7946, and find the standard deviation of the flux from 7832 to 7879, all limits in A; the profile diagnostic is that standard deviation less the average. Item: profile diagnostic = -12.2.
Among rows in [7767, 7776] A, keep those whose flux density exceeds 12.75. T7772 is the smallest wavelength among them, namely 7767.83 A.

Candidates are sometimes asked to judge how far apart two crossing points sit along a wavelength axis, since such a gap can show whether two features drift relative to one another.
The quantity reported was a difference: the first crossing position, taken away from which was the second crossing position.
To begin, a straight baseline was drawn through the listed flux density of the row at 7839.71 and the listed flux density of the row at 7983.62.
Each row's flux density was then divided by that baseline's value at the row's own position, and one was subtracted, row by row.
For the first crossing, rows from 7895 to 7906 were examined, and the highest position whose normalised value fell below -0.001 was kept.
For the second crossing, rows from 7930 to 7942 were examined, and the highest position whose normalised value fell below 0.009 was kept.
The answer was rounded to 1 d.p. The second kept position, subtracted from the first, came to -38.3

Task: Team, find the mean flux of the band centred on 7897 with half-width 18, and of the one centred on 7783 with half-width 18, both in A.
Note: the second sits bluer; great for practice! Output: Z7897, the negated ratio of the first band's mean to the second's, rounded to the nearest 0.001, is -0.964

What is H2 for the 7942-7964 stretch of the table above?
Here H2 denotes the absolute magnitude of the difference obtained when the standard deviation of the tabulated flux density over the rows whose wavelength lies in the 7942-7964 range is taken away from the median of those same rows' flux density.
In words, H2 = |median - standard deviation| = 12.2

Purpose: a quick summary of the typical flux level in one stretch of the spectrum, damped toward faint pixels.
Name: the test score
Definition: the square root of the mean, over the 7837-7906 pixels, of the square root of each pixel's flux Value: 1.89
